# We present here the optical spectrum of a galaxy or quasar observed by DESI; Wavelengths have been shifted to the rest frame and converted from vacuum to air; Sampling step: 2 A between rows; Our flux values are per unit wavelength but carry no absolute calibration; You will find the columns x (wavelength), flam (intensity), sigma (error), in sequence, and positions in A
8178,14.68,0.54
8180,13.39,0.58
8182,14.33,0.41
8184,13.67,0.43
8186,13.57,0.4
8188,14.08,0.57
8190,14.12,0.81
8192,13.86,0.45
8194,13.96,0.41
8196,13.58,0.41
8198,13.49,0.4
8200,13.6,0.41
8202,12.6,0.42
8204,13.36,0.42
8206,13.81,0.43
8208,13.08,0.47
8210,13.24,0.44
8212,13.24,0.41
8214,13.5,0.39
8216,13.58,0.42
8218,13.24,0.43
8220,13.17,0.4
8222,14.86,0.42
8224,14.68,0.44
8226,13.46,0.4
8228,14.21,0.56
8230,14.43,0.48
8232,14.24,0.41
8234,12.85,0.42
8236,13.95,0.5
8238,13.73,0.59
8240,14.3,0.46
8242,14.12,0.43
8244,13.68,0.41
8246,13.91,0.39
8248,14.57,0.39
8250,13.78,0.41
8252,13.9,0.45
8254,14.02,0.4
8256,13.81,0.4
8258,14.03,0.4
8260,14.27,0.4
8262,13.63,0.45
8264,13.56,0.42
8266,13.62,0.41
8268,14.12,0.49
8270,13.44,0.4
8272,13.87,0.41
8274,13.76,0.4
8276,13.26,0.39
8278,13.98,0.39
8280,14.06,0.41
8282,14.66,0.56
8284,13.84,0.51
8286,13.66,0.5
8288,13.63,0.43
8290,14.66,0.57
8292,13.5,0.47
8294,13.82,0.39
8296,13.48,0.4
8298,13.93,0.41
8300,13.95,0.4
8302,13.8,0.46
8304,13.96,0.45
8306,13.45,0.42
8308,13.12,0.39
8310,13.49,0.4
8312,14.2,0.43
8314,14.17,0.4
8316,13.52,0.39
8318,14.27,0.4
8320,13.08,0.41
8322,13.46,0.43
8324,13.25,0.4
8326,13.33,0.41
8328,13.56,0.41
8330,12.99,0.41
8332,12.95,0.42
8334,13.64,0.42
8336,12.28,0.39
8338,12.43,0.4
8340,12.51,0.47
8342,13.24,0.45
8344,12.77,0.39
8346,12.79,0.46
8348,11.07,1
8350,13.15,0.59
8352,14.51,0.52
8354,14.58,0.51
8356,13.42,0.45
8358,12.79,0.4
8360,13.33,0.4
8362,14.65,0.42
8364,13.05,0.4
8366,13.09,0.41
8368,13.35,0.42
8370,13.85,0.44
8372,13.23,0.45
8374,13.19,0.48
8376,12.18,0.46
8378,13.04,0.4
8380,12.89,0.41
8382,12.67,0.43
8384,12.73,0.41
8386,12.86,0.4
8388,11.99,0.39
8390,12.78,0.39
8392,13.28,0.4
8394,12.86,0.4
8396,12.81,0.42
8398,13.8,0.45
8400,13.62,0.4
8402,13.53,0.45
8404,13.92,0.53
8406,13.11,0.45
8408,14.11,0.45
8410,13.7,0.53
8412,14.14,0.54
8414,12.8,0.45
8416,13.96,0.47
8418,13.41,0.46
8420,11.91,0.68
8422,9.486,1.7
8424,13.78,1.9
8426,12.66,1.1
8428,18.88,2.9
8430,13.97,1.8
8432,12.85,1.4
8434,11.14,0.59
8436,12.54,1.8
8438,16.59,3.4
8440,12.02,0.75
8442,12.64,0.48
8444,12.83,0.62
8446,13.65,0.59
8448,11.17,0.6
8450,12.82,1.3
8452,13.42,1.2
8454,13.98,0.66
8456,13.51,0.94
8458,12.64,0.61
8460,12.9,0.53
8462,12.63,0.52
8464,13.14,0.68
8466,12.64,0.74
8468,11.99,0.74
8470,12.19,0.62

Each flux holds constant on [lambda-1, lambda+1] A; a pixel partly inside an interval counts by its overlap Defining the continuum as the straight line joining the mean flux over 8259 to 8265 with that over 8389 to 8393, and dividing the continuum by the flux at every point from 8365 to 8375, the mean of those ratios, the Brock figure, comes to 0.99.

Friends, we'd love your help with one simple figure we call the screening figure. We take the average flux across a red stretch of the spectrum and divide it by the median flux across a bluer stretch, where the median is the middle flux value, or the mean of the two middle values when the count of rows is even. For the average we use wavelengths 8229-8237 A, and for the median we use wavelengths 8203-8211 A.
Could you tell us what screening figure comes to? 1.04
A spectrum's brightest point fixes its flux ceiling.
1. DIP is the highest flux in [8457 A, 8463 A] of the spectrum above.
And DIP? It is 12.9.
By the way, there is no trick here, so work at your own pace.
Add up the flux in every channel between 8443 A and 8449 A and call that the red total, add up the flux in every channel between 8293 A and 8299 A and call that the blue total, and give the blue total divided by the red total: 1.095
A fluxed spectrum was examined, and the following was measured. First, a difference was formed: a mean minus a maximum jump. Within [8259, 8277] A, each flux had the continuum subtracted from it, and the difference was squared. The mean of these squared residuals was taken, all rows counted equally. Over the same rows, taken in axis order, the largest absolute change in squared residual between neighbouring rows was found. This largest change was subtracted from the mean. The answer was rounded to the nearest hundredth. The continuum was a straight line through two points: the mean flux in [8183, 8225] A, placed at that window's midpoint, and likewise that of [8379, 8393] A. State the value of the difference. -0.50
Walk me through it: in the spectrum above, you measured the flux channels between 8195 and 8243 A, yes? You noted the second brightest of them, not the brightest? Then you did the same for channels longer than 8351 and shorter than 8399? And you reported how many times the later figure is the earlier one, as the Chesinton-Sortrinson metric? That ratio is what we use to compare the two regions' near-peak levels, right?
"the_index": 0.99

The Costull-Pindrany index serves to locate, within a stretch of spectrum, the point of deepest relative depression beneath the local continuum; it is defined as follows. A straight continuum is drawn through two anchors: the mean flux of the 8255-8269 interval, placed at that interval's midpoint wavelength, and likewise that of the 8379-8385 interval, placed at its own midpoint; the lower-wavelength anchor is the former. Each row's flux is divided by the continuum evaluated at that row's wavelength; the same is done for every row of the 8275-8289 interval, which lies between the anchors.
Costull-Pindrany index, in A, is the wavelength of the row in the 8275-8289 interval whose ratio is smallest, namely 8276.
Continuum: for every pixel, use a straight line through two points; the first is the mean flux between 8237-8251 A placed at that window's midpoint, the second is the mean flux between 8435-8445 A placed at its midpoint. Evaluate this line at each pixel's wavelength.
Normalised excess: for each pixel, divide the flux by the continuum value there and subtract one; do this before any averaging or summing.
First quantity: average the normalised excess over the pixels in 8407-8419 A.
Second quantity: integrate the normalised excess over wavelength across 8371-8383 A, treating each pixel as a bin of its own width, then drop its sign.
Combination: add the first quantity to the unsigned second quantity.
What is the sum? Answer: 0.62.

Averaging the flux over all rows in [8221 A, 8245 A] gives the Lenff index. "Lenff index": 14.0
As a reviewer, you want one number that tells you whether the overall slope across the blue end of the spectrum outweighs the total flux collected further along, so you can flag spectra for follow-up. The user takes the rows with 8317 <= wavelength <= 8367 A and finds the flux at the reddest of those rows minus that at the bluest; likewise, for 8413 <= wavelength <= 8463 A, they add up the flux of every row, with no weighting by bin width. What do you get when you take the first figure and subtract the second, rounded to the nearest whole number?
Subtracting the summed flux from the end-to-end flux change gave -329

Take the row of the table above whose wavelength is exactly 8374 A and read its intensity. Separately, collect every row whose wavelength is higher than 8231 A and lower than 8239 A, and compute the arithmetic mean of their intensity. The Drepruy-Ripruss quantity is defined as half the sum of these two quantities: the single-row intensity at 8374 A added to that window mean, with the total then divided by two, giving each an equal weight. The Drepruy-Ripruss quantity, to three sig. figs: 13.4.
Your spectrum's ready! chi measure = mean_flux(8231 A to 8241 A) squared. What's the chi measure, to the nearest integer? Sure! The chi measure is 191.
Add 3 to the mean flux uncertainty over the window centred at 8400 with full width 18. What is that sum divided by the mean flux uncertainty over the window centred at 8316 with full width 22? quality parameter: 8.44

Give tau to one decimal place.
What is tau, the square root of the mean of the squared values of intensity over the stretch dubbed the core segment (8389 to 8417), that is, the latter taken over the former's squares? 13.5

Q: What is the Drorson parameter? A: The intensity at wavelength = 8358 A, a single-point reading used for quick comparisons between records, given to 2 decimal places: 12.79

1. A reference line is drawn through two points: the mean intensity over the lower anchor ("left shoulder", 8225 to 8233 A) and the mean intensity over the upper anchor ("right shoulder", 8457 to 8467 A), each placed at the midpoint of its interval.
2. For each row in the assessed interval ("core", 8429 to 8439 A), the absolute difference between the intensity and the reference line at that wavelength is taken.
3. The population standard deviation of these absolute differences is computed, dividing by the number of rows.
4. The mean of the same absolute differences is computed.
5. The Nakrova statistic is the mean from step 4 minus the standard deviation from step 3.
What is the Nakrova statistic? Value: 0.12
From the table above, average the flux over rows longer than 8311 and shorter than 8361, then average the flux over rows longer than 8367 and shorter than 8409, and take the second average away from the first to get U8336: 0.12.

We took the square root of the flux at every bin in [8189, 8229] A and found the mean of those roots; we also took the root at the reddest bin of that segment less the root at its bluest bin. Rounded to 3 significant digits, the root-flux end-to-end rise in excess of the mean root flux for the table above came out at -3.68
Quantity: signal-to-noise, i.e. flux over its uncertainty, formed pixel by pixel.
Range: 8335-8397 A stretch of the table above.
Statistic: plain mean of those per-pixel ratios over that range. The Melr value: 29.9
